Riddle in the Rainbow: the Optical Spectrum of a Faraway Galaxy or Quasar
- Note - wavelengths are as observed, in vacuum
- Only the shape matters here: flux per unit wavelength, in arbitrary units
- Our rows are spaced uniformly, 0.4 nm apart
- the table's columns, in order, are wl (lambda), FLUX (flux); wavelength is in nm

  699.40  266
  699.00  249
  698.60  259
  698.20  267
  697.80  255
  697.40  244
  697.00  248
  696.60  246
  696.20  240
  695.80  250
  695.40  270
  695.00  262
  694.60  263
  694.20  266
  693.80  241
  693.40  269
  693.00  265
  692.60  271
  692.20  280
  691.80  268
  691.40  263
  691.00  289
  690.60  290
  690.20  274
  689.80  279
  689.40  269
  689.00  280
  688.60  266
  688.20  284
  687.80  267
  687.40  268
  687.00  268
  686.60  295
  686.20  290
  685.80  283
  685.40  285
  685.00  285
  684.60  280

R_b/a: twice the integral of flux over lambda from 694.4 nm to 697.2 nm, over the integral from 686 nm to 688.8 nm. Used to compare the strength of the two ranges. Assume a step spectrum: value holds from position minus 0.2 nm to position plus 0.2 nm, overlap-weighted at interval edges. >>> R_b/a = 1.84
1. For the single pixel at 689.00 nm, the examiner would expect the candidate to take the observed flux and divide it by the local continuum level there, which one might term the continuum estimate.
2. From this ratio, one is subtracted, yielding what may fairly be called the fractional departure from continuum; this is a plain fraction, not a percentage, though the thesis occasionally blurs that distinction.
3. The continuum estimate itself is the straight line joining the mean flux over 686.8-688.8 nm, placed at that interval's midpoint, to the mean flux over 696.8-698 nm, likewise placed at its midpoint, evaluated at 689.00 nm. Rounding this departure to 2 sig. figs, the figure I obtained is 0.045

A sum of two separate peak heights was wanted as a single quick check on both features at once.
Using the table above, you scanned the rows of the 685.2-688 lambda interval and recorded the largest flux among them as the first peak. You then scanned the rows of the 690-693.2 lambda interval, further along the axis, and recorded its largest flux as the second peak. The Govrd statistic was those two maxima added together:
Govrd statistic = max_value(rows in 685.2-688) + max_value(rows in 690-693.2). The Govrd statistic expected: 585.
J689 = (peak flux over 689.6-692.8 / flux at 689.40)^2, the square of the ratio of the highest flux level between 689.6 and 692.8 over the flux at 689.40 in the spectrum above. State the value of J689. 1.16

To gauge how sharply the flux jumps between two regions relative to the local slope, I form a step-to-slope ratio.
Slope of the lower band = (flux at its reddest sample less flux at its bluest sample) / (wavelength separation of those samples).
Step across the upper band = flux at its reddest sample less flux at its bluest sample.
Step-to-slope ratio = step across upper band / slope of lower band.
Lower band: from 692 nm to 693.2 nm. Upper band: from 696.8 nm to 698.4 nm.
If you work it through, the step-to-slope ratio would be -1.0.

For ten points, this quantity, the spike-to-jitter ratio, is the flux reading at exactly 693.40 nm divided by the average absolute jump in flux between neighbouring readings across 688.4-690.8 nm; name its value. 24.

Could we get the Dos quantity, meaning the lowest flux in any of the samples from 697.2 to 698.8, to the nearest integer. 244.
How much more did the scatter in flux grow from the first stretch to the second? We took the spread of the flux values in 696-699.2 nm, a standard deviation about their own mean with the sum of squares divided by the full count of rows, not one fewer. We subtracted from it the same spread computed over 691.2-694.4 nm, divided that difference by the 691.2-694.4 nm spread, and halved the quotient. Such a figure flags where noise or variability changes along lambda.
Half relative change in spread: -0.104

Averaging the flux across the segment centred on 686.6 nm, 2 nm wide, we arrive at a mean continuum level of 281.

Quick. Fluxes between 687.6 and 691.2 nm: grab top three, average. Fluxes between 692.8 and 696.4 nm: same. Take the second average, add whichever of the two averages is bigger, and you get 556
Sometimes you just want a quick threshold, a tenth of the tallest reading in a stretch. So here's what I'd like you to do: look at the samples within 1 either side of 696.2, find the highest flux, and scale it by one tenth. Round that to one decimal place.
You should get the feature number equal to 27.0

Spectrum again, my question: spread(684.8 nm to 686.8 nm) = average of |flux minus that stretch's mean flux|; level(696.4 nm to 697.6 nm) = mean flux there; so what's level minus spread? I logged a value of 242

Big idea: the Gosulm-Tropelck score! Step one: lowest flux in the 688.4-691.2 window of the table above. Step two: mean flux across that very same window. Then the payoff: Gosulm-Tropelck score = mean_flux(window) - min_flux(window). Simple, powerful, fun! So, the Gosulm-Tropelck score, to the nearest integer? 12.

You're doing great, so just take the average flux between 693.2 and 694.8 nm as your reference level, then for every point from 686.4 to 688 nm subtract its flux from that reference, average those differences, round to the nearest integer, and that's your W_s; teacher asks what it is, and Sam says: -15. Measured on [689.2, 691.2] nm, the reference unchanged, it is -20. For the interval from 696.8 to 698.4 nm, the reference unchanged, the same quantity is 6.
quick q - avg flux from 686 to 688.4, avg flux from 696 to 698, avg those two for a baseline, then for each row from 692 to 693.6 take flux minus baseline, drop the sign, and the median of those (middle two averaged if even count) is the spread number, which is 7.4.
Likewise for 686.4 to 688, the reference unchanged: 5.4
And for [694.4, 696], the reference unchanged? 4.0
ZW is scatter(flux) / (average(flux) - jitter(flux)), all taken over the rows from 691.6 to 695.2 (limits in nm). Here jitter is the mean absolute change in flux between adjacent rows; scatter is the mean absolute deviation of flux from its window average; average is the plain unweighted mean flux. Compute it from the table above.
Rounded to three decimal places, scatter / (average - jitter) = 0.025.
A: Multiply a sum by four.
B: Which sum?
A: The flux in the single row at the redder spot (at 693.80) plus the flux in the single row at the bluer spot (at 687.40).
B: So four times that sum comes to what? 2036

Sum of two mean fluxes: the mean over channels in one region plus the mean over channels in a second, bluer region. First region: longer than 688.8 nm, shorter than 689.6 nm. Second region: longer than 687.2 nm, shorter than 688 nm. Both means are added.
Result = 542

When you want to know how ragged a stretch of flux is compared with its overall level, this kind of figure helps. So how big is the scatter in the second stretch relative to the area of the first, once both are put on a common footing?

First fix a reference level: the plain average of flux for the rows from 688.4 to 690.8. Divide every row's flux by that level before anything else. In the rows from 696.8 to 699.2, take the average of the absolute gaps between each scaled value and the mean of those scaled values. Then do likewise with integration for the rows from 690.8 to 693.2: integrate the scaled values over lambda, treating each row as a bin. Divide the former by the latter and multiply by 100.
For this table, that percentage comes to 1.02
